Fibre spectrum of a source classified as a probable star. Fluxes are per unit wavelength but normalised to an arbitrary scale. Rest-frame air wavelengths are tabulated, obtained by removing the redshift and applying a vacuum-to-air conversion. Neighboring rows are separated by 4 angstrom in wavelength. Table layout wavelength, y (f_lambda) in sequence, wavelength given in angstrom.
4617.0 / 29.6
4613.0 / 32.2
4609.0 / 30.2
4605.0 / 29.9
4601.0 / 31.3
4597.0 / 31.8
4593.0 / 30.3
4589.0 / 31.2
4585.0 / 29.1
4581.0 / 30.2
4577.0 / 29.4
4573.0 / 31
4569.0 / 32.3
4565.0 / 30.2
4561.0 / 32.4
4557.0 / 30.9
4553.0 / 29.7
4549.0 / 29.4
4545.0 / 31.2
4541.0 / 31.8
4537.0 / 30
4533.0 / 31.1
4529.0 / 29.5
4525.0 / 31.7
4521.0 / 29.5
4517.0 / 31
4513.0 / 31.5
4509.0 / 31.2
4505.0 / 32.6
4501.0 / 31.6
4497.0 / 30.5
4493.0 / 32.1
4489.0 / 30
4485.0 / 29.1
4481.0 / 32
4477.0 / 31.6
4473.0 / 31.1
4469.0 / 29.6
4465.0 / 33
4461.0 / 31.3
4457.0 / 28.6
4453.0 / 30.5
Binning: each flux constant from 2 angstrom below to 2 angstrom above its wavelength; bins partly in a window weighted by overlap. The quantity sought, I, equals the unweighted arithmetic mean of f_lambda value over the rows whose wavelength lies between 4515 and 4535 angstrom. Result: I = 30.6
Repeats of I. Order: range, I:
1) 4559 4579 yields 31.1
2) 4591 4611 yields 30.7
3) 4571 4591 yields 30.2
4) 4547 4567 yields 30.5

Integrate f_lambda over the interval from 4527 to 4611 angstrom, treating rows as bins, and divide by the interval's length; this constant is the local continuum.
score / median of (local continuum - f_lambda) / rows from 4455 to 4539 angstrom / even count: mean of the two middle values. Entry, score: -0.49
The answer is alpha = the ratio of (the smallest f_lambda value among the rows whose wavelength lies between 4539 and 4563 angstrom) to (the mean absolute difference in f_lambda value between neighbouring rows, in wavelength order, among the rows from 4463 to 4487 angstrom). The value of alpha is 17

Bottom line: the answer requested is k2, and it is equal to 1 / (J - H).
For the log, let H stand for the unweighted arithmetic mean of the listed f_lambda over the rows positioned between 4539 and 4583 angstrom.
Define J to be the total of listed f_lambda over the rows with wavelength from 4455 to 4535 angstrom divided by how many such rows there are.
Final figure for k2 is 6.4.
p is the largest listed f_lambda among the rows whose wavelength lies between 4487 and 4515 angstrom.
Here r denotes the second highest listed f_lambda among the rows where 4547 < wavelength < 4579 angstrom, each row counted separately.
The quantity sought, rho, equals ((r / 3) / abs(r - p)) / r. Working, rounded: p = 32.6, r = 32.3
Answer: 1.11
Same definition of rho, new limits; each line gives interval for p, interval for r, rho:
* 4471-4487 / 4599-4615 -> 0.48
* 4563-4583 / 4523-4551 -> 0.56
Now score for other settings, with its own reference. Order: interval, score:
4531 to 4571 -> -0.39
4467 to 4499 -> -0.19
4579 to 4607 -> 0.31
